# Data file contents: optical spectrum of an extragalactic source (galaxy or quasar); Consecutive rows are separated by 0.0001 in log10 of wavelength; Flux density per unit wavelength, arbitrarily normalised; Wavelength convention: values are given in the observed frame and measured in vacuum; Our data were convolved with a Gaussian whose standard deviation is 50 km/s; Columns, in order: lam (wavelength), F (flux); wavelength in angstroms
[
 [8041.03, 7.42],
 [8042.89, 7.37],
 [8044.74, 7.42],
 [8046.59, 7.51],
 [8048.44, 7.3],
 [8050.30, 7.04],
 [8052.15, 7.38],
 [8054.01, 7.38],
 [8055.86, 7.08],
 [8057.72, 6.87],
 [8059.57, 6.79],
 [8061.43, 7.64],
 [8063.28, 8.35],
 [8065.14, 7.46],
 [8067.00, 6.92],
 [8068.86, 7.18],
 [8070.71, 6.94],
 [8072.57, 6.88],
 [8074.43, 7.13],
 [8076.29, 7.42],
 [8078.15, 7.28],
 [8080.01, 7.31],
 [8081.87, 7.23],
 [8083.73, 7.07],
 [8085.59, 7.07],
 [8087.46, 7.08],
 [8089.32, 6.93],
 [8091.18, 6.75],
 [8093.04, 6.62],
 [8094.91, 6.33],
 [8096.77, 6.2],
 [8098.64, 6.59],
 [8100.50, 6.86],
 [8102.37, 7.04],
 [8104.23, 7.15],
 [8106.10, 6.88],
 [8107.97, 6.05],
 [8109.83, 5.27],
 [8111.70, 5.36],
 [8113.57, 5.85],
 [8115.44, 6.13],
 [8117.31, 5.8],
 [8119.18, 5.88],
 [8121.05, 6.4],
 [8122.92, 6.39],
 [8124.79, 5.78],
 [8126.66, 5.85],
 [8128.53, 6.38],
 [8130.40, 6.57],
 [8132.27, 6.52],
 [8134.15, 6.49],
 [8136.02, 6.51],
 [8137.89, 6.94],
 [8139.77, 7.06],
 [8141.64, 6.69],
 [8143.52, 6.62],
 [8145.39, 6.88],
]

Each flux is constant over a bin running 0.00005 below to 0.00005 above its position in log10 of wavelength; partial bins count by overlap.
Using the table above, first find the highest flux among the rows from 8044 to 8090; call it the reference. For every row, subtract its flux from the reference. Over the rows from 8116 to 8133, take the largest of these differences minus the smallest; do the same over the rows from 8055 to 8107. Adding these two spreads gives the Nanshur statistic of 2.9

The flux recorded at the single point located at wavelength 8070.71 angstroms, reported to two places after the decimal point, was 6.94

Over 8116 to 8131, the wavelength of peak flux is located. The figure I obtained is 8130.40 angstroms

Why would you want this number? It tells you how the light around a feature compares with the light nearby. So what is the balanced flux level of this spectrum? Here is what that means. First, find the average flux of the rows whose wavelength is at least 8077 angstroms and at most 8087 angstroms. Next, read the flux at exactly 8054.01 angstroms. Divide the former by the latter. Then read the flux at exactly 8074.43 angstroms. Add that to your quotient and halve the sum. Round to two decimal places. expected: 4.05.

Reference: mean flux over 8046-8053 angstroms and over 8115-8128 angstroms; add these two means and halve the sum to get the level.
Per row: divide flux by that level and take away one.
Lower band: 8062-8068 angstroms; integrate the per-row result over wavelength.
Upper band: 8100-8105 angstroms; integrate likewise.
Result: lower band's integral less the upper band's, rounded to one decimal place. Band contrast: 0.5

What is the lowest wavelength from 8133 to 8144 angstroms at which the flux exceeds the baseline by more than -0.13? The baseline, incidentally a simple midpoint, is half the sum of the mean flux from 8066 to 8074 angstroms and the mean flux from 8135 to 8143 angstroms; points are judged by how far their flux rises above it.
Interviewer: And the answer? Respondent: 8137.89 angstroms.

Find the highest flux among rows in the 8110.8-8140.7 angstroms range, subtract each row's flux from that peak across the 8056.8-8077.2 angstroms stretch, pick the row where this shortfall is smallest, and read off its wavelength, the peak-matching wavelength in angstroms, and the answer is 8063.28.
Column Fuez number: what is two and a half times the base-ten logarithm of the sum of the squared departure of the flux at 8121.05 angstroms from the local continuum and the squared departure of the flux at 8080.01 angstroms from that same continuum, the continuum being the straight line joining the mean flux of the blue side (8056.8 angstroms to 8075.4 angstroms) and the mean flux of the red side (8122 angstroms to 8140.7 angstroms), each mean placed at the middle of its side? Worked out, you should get -2.6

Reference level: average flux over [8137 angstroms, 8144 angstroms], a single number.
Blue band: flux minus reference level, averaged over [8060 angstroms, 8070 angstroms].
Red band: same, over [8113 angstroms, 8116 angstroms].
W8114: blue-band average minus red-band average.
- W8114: 1.5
